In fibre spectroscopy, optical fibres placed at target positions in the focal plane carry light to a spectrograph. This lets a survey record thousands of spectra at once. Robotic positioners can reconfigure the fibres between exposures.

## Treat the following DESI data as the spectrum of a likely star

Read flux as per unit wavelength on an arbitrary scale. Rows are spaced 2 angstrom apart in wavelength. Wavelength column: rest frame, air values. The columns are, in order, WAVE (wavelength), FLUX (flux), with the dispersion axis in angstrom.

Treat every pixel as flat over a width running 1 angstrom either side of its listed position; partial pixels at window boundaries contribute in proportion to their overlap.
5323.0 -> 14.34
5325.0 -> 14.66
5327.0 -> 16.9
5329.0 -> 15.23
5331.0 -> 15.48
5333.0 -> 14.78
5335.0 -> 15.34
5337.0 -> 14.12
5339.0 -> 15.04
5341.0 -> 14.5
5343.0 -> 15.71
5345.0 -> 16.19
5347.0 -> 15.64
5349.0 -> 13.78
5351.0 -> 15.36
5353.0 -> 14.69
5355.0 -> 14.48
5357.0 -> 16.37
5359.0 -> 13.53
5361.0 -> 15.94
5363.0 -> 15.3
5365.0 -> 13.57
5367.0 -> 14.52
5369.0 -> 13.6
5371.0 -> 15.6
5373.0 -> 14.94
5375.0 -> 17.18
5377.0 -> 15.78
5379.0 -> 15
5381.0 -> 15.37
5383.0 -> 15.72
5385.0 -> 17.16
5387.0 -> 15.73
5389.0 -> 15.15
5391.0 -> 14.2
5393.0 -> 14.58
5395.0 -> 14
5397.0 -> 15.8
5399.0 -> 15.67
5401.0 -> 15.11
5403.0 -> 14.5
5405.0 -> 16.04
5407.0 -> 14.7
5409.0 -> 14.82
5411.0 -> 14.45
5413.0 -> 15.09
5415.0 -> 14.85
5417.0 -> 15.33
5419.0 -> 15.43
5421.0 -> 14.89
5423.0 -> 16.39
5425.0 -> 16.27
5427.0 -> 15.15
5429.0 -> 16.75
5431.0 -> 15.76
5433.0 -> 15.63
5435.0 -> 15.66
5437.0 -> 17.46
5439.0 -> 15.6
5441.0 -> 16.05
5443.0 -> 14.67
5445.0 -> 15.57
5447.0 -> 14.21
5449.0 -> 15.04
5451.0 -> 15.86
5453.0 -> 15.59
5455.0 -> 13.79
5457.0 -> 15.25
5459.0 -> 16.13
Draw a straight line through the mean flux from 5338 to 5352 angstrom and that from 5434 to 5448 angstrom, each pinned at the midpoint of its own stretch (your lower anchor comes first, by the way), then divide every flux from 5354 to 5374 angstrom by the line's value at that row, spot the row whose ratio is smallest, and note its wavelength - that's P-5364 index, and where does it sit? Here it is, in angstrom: 5359.0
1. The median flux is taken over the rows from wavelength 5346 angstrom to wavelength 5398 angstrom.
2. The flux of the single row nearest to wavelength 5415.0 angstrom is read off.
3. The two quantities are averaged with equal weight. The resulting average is 15.04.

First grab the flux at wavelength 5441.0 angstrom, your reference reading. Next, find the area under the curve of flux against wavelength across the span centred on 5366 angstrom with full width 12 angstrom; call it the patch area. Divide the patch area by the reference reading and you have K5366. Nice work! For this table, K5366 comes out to 11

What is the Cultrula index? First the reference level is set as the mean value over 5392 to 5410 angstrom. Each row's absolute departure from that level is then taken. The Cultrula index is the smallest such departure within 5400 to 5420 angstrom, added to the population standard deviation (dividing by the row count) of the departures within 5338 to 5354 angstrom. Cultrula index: 0.46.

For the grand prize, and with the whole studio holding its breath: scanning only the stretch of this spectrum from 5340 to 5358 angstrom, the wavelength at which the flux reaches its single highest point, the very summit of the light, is 5357.0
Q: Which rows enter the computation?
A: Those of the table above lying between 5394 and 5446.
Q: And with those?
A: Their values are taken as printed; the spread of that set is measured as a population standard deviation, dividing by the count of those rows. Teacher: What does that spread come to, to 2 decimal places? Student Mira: 0.76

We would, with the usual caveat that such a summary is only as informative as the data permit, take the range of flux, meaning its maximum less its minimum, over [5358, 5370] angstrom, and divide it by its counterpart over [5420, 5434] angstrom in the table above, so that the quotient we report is 1.3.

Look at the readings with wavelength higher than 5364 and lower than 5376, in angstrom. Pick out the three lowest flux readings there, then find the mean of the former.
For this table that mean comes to 13.9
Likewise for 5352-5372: 13.6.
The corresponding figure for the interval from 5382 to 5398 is 14.3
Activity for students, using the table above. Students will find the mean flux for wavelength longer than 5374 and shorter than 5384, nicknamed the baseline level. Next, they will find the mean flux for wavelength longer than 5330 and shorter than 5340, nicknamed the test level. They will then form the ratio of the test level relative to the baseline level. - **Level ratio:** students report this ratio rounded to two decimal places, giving 0.95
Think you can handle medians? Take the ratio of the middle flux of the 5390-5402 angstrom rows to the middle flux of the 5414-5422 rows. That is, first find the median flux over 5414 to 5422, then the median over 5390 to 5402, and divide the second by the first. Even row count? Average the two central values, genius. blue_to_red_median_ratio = 0.982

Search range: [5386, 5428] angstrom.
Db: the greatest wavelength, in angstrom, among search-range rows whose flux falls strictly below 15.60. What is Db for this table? 5427.0 angstrom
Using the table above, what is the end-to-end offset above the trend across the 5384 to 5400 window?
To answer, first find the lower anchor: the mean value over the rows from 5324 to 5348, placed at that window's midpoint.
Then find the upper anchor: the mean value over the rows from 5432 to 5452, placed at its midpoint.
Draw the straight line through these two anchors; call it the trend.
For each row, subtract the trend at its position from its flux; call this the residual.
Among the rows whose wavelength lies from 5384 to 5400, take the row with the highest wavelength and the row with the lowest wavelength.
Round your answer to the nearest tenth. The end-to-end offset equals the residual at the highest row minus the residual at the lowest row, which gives -1.5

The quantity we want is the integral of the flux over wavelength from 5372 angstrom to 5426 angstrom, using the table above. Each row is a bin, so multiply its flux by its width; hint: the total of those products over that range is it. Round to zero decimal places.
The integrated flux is 828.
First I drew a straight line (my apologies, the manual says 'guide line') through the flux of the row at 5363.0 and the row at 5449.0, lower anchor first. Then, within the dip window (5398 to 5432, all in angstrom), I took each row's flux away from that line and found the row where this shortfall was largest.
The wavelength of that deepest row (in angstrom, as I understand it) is 5411.0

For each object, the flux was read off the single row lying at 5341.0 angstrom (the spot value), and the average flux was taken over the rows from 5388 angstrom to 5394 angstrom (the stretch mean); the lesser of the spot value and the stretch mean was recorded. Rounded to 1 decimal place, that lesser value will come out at 14.5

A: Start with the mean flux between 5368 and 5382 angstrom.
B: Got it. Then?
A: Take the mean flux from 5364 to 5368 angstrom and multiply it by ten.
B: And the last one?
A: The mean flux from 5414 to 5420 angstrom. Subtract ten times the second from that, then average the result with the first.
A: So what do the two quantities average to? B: -55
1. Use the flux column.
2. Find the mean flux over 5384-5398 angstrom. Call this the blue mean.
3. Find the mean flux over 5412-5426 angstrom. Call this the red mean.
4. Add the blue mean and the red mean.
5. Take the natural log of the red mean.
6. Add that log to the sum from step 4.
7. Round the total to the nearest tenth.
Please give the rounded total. 33.4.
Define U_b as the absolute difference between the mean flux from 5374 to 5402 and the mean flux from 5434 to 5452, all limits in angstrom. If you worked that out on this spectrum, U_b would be 0.11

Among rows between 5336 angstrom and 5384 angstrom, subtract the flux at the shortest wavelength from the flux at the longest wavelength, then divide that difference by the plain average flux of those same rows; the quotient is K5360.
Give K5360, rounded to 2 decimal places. 0.11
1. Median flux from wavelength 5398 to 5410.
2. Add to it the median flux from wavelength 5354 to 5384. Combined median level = 30.3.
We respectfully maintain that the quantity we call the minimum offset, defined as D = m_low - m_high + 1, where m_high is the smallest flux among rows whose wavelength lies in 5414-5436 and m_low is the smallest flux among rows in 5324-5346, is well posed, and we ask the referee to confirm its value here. 0.3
